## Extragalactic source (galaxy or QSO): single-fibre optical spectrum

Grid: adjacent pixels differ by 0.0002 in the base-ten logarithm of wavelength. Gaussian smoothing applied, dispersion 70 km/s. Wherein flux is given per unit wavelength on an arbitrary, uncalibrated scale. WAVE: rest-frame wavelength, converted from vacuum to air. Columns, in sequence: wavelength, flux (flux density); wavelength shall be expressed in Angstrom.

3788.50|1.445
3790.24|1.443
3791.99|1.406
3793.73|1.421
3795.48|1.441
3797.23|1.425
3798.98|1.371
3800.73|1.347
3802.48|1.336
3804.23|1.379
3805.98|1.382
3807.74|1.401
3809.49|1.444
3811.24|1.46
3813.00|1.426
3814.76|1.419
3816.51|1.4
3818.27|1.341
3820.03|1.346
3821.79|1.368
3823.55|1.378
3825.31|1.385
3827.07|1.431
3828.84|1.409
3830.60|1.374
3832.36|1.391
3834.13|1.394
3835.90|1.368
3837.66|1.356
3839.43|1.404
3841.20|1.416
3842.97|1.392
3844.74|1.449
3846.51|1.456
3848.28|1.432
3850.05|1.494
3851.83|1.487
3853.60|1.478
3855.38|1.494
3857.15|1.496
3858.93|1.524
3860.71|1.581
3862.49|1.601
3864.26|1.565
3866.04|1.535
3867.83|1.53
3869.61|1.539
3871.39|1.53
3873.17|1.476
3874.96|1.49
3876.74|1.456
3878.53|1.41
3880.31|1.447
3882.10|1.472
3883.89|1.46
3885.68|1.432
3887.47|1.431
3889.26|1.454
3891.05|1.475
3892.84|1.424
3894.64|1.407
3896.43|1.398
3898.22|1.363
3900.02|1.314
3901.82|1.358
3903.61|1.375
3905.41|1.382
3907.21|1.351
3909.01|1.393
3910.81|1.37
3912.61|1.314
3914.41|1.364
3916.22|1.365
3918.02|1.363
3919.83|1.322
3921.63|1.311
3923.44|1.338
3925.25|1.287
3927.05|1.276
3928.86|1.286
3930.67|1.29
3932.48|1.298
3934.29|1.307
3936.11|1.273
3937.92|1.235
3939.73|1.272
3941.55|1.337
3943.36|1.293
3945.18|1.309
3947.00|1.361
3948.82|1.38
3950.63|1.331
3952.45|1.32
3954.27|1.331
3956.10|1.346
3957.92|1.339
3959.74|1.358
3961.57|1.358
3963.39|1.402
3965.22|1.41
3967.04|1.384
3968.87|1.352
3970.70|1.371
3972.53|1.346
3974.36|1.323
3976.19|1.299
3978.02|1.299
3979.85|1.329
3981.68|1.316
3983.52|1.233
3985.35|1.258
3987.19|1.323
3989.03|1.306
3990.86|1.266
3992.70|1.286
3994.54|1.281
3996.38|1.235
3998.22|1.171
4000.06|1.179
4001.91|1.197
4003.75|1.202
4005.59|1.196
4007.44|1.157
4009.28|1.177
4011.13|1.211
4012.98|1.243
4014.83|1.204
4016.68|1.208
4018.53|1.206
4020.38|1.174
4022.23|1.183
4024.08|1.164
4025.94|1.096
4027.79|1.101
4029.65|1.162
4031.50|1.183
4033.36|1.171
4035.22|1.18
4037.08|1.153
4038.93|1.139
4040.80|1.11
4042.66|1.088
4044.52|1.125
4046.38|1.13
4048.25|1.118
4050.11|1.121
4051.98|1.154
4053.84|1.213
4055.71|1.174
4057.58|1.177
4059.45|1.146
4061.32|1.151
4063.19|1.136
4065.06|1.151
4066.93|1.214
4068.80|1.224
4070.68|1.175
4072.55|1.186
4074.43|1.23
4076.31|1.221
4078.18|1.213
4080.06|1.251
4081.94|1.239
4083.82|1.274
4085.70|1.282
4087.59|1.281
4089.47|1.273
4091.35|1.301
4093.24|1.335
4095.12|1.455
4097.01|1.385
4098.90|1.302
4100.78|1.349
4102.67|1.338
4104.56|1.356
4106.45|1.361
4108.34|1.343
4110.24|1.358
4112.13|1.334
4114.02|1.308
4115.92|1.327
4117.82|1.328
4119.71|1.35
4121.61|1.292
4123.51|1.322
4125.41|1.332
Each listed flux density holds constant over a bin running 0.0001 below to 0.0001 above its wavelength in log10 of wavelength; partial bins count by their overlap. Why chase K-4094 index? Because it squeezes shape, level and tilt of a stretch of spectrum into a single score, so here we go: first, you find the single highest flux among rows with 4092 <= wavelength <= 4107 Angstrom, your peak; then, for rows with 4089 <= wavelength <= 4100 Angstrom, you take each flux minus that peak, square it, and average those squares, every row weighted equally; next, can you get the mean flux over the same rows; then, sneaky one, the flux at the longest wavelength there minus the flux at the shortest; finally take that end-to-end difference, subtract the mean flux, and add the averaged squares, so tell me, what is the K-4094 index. -1.30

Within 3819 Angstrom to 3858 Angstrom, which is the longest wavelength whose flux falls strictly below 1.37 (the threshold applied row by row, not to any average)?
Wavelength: 3837.66 Angstrom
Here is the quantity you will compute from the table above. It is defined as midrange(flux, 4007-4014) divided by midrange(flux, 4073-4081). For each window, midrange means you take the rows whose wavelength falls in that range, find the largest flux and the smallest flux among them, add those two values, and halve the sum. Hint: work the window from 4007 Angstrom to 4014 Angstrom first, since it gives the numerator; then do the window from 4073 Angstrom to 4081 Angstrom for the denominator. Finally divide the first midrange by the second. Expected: 0.97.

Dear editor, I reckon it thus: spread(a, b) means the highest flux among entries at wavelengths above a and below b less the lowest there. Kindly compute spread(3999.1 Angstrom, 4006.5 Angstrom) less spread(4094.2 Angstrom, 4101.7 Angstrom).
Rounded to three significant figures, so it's -0.130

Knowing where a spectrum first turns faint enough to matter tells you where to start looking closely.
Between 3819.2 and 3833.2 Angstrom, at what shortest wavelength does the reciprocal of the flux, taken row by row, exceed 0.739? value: 3820.03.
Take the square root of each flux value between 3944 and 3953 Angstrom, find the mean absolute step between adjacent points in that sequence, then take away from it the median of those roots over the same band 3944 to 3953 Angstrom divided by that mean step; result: -82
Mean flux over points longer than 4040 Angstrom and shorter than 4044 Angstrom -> 1.10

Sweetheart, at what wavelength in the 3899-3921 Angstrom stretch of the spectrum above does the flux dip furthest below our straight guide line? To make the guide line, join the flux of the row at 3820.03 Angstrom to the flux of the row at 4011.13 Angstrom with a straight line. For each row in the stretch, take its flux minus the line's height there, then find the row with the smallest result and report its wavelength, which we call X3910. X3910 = 3900.02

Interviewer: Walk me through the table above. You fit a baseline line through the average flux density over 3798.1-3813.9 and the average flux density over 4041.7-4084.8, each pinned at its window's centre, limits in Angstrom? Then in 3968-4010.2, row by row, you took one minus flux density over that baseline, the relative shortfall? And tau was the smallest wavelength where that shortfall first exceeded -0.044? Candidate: 3976.19 Angstrom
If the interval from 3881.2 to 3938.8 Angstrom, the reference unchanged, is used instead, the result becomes 3898.22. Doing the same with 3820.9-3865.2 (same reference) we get 3821.79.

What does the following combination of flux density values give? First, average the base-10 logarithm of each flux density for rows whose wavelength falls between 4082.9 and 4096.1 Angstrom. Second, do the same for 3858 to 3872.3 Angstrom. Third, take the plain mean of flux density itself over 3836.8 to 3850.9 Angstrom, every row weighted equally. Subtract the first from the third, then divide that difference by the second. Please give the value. 6.9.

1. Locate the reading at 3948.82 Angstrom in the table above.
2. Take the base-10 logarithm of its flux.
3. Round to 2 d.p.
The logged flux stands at 0.14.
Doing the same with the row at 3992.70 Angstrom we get 0.11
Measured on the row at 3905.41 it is 0.14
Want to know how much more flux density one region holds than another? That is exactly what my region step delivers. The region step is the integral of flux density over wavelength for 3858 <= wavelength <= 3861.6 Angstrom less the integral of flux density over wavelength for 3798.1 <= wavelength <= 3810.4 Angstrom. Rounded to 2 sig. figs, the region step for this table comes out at -11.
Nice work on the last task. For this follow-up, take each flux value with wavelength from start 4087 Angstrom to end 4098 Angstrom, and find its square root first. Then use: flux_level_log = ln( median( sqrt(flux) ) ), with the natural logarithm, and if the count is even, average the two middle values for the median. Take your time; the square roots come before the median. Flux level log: 0.14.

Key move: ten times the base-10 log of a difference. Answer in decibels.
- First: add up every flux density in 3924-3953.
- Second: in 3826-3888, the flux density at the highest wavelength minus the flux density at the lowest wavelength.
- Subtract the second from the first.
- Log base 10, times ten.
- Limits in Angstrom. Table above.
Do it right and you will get 13.2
